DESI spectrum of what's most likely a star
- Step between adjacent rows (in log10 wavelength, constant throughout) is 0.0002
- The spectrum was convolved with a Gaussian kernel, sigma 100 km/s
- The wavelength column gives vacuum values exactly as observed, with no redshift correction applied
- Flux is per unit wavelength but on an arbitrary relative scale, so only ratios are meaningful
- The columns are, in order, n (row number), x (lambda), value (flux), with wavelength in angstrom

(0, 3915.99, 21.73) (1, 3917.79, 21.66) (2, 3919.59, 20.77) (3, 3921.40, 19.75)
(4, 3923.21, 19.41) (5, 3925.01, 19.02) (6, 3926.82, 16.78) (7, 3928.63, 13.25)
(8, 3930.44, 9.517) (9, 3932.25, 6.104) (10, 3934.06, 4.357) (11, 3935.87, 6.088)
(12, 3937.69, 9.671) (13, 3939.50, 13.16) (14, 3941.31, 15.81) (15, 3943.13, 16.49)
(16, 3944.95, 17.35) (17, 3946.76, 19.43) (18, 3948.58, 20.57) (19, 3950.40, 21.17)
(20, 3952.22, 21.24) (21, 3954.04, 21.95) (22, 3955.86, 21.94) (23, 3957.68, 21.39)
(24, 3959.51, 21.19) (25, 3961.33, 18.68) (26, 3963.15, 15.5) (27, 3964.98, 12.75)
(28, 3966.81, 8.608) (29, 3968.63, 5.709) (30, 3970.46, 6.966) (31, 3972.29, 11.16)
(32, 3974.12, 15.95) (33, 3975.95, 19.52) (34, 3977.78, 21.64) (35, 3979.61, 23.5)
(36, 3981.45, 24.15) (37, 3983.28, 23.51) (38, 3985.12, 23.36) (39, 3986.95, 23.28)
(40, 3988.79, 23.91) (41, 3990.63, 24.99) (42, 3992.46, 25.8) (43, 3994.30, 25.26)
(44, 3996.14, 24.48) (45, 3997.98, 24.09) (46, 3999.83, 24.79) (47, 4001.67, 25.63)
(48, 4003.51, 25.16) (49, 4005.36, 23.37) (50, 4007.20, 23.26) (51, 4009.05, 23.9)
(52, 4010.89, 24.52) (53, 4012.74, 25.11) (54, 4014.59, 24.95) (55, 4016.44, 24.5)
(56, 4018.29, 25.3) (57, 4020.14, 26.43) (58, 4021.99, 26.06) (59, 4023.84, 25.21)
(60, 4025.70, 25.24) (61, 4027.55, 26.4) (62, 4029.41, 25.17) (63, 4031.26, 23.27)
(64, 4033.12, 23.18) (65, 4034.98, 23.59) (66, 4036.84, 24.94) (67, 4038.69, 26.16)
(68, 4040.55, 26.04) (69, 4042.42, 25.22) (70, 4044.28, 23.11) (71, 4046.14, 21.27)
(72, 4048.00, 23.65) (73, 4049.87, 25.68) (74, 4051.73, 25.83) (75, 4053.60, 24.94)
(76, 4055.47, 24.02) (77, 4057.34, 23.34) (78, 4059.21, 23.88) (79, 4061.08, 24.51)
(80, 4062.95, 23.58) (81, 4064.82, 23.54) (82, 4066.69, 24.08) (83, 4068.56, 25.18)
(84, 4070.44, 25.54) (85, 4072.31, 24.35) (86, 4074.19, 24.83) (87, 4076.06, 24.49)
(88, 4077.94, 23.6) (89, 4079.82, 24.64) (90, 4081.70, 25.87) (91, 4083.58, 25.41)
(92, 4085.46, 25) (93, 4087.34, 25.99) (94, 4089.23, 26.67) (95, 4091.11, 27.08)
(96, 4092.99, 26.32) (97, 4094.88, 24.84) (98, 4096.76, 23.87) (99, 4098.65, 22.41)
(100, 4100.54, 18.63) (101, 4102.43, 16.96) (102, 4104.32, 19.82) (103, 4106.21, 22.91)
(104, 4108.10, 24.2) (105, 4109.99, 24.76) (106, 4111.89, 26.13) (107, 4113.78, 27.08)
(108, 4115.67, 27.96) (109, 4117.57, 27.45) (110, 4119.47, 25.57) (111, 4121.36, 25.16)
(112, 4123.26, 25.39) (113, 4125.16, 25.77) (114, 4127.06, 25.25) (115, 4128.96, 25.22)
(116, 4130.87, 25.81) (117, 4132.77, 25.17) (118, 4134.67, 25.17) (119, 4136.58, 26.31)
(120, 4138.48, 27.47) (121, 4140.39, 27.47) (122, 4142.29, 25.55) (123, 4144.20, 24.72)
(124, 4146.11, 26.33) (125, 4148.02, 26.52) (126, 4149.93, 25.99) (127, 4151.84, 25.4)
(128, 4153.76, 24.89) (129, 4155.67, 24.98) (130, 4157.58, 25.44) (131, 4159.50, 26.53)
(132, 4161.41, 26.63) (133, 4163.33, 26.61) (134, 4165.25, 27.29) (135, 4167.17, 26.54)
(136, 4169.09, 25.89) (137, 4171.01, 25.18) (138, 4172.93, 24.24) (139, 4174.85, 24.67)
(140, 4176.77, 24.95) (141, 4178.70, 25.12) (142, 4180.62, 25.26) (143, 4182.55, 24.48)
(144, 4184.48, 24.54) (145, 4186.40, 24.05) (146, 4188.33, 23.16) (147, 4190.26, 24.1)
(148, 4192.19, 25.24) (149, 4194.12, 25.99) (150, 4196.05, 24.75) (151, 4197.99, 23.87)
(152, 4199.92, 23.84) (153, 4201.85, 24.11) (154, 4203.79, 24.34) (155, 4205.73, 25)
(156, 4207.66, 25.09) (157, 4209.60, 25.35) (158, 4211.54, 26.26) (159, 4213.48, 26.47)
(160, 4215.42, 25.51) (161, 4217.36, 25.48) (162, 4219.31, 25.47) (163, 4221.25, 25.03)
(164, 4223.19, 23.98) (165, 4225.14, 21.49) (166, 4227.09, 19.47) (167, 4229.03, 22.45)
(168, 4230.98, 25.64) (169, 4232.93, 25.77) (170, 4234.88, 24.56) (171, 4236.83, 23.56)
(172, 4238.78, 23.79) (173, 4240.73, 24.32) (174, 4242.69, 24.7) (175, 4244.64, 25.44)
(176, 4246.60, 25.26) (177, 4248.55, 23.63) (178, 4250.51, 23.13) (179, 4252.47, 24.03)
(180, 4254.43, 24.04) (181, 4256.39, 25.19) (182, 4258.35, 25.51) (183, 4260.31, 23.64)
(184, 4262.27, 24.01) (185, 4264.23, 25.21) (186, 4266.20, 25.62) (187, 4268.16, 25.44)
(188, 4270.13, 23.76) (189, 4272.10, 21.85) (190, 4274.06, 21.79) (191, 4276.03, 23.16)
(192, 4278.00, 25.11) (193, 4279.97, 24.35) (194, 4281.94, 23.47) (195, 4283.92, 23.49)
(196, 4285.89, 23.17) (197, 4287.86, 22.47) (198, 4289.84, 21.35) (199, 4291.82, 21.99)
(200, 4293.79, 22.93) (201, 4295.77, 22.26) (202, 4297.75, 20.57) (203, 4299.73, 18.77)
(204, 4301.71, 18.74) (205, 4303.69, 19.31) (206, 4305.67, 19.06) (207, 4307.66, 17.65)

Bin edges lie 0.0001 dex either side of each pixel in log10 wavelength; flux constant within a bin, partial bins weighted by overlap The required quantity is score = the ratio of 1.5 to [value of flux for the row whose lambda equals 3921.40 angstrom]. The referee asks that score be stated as 0.0759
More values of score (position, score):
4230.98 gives 0.0585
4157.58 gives 0.0590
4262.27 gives 0.0625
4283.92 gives 0.0639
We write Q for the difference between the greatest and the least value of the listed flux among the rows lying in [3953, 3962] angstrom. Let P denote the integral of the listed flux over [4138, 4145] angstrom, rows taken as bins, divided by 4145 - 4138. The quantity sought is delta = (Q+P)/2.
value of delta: 14.8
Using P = 26.3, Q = 3.3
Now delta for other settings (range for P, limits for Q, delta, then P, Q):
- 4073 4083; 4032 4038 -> 13.2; 24.7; 1.8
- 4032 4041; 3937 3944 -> 15.8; 24.7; 6.8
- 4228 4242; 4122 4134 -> 12.5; 24.3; 0.6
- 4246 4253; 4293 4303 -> 14.1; 23.9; 4.2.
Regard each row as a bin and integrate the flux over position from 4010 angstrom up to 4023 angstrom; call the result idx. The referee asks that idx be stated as 329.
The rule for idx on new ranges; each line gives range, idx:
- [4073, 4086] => 323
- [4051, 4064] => 315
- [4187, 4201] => 342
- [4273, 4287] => 329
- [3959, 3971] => 152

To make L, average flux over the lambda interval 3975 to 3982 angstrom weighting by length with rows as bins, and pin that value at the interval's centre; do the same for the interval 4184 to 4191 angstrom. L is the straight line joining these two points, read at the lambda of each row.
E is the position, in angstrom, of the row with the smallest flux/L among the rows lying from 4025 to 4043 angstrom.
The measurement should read 4033.12 angstrom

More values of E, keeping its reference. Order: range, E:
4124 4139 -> 4134.67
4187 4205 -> 4188.33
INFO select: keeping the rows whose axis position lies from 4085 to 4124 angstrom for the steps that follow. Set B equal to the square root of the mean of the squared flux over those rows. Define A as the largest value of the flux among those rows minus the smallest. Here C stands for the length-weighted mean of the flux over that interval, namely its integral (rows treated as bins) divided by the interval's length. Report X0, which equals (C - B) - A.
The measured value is -11.2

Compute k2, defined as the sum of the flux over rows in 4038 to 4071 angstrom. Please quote 440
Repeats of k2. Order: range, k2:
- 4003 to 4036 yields 445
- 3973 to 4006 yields 422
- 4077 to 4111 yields 429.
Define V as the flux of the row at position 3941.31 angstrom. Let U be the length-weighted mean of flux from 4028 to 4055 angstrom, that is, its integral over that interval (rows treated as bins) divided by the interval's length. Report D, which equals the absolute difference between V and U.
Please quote 8.6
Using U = 24.5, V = 15.81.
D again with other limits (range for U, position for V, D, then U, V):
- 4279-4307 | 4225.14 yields 0.0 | 21.5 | 21.49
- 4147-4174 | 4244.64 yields 0.4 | 25.9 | 25.44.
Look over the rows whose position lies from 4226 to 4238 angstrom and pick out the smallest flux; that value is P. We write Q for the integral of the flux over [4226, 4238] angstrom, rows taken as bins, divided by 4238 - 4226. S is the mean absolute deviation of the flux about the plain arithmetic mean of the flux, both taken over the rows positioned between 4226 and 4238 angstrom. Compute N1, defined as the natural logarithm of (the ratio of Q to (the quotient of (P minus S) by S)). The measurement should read 0.8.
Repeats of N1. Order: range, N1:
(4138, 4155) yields -0.1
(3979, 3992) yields -0.7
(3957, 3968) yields 2.7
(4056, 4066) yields -1.0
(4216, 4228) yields 1.0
